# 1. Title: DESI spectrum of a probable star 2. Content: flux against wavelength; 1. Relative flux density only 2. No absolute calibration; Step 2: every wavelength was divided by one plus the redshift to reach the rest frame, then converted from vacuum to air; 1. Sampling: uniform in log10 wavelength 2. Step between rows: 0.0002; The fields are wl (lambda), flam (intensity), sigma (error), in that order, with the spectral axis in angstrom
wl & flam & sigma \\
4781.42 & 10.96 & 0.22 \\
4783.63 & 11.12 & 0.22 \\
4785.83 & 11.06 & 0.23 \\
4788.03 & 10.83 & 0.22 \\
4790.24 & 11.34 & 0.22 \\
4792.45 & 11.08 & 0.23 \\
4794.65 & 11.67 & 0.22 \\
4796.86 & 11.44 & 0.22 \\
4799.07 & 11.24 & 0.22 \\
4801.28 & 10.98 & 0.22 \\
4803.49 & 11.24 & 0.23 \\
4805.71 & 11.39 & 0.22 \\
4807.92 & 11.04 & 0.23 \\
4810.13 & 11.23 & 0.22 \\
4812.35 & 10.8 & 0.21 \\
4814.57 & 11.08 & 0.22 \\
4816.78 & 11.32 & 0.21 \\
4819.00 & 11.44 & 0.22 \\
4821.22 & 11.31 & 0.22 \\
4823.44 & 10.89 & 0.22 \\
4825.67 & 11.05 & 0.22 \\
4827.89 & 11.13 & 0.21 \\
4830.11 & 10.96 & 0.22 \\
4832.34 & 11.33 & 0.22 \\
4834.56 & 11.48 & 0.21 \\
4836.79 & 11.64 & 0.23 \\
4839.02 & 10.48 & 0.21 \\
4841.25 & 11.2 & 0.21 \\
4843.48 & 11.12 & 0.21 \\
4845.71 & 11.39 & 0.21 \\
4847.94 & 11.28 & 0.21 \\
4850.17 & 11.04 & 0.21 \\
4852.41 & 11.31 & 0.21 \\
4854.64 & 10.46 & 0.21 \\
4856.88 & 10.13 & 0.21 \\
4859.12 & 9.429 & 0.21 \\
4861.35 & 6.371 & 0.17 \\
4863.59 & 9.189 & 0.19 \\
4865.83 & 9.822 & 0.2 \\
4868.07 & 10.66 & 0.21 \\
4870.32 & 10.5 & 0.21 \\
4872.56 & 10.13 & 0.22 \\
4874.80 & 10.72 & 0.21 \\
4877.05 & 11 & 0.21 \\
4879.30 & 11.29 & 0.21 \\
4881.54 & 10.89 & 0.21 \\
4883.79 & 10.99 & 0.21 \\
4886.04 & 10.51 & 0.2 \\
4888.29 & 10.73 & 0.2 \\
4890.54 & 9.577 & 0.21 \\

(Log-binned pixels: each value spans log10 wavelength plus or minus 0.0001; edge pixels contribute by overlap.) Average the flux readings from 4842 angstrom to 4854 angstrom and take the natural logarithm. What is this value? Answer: 2.42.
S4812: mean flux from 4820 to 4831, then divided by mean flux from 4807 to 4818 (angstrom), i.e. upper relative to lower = 1.00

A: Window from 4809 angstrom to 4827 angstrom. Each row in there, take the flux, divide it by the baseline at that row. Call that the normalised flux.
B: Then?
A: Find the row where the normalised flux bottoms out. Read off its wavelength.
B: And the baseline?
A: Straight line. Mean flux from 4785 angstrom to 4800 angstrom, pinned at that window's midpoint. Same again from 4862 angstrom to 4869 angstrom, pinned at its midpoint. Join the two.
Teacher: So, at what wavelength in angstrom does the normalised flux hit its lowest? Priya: 4812.35 angstrom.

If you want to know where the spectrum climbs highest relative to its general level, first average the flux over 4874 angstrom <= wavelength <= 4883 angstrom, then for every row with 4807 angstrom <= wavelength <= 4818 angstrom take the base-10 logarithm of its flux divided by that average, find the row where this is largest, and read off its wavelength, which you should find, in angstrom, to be 4816.78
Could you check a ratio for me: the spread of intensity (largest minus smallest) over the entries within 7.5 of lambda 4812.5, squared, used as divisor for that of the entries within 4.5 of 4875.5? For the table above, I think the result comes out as 2.8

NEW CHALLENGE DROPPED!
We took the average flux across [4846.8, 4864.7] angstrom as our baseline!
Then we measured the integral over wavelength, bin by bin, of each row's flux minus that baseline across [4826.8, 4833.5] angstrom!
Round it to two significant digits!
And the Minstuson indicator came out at 8.3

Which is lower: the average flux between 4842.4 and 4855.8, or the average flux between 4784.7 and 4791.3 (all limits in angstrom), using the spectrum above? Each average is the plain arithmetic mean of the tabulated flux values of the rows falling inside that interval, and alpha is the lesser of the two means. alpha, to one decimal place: 11.1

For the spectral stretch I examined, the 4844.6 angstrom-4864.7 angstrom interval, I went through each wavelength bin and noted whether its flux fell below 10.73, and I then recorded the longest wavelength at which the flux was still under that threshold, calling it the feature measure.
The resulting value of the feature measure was 4863.59 angstrom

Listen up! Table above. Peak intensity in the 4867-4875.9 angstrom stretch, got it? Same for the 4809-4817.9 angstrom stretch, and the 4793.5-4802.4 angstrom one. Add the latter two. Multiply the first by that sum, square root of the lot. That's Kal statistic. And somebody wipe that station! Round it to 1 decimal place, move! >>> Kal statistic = 15.7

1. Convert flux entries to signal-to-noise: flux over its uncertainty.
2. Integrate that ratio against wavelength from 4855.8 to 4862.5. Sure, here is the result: 292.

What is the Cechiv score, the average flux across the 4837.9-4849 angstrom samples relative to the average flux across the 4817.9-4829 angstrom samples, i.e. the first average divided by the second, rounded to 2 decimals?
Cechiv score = 0.99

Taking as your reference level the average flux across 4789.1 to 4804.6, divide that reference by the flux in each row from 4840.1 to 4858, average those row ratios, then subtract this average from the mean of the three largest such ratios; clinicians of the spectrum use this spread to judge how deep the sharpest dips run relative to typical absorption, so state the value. 0.043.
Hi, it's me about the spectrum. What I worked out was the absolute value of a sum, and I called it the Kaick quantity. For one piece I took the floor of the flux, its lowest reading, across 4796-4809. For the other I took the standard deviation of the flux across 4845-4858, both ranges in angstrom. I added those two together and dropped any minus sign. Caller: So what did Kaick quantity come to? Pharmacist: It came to 11.5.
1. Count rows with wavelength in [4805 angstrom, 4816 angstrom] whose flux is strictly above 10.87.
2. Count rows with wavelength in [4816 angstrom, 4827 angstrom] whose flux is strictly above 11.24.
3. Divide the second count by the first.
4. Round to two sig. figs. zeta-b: 0.75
